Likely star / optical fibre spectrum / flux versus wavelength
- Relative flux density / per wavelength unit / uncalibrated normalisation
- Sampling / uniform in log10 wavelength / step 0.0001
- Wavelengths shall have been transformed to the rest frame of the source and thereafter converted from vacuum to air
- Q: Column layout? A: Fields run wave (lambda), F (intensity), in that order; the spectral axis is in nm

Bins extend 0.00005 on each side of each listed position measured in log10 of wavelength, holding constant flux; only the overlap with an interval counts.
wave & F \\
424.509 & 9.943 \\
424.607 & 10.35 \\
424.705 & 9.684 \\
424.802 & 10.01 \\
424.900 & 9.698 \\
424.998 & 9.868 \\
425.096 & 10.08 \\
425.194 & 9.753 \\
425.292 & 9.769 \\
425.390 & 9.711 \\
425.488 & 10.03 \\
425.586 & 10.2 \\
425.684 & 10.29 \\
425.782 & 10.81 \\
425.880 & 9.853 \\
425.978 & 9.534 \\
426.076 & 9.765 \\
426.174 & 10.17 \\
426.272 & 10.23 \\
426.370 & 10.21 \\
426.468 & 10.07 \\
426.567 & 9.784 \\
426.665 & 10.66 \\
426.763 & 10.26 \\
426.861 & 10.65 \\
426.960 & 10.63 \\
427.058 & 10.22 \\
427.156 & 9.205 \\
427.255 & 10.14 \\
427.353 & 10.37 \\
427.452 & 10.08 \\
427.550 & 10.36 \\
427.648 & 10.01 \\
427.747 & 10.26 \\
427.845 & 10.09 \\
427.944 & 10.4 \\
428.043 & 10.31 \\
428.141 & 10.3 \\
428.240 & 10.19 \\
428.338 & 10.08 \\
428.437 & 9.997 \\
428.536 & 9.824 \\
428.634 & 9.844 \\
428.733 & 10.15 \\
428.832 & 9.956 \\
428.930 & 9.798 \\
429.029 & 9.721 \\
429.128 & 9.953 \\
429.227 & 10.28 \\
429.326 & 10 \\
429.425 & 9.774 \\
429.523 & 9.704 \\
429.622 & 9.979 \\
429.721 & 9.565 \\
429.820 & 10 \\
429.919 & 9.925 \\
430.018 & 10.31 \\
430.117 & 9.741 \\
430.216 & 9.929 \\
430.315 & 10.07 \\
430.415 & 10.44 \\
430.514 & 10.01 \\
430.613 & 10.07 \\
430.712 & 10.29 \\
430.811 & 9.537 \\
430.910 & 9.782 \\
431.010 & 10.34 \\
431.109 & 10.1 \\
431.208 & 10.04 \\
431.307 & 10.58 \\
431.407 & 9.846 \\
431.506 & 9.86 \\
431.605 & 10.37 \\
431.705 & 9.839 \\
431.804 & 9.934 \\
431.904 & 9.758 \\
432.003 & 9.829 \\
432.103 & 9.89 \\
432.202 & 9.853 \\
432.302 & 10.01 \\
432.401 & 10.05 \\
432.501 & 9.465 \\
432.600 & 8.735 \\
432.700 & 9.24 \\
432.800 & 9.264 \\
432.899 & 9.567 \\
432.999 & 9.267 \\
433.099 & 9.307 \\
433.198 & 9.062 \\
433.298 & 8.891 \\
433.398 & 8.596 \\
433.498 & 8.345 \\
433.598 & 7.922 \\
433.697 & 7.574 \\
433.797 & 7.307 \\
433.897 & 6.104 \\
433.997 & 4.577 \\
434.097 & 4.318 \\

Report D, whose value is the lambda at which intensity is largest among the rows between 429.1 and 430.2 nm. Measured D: 430.018 nm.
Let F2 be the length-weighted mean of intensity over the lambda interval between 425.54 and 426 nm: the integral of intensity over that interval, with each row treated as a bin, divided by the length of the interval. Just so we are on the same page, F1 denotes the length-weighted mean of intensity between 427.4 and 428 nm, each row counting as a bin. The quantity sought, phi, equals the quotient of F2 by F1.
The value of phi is 1.00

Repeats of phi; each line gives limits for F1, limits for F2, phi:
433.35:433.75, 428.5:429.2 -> 1.22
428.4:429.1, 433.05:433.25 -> 0.93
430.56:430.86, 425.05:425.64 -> 0.99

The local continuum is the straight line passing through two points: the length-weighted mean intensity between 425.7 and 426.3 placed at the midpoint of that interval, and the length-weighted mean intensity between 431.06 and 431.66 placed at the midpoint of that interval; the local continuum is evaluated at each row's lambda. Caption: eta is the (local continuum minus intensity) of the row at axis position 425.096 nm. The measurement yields -0.01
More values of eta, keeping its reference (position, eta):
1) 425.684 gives -0.22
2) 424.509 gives 0.12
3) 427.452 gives 0.01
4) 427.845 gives 0.00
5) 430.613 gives 0.05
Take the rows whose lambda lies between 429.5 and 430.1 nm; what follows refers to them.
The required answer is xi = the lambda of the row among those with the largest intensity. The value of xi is 430.018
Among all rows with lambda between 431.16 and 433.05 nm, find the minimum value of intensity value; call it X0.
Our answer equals 8.735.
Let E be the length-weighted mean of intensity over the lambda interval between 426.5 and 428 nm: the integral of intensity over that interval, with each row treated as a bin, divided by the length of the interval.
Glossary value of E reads 10.20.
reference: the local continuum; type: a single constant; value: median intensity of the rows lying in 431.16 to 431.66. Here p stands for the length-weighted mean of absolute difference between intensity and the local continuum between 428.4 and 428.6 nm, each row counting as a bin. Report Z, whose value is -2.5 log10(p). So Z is 2.1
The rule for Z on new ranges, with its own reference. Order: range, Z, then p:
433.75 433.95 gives -1.3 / 3.37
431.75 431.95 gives 1.8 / 0.19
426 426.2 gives 1.5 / 0.25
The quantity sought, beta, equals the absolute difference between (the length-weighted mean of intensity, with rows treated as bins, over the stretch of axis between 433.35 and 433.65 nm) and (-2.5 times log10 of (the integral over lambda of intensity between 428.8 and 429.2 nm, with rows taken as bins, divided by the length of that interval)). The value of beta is 10.8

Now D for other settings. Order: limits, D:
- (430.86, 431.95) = 431.307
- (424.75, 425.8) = 425.782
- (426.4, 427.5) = 426.665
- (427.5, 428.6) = 427.944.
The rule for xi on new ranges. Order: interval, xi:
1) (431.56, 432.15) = 431.605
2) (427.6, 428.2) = 427.944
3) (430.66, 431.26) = 431.010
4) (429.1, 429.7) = 429.227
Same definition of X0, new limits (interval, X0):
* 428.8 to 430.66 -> 9.565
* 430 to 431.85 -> 9.537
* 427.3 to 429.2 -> 9.721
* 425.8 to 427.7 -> 9.205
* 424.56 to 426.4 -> 9.534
